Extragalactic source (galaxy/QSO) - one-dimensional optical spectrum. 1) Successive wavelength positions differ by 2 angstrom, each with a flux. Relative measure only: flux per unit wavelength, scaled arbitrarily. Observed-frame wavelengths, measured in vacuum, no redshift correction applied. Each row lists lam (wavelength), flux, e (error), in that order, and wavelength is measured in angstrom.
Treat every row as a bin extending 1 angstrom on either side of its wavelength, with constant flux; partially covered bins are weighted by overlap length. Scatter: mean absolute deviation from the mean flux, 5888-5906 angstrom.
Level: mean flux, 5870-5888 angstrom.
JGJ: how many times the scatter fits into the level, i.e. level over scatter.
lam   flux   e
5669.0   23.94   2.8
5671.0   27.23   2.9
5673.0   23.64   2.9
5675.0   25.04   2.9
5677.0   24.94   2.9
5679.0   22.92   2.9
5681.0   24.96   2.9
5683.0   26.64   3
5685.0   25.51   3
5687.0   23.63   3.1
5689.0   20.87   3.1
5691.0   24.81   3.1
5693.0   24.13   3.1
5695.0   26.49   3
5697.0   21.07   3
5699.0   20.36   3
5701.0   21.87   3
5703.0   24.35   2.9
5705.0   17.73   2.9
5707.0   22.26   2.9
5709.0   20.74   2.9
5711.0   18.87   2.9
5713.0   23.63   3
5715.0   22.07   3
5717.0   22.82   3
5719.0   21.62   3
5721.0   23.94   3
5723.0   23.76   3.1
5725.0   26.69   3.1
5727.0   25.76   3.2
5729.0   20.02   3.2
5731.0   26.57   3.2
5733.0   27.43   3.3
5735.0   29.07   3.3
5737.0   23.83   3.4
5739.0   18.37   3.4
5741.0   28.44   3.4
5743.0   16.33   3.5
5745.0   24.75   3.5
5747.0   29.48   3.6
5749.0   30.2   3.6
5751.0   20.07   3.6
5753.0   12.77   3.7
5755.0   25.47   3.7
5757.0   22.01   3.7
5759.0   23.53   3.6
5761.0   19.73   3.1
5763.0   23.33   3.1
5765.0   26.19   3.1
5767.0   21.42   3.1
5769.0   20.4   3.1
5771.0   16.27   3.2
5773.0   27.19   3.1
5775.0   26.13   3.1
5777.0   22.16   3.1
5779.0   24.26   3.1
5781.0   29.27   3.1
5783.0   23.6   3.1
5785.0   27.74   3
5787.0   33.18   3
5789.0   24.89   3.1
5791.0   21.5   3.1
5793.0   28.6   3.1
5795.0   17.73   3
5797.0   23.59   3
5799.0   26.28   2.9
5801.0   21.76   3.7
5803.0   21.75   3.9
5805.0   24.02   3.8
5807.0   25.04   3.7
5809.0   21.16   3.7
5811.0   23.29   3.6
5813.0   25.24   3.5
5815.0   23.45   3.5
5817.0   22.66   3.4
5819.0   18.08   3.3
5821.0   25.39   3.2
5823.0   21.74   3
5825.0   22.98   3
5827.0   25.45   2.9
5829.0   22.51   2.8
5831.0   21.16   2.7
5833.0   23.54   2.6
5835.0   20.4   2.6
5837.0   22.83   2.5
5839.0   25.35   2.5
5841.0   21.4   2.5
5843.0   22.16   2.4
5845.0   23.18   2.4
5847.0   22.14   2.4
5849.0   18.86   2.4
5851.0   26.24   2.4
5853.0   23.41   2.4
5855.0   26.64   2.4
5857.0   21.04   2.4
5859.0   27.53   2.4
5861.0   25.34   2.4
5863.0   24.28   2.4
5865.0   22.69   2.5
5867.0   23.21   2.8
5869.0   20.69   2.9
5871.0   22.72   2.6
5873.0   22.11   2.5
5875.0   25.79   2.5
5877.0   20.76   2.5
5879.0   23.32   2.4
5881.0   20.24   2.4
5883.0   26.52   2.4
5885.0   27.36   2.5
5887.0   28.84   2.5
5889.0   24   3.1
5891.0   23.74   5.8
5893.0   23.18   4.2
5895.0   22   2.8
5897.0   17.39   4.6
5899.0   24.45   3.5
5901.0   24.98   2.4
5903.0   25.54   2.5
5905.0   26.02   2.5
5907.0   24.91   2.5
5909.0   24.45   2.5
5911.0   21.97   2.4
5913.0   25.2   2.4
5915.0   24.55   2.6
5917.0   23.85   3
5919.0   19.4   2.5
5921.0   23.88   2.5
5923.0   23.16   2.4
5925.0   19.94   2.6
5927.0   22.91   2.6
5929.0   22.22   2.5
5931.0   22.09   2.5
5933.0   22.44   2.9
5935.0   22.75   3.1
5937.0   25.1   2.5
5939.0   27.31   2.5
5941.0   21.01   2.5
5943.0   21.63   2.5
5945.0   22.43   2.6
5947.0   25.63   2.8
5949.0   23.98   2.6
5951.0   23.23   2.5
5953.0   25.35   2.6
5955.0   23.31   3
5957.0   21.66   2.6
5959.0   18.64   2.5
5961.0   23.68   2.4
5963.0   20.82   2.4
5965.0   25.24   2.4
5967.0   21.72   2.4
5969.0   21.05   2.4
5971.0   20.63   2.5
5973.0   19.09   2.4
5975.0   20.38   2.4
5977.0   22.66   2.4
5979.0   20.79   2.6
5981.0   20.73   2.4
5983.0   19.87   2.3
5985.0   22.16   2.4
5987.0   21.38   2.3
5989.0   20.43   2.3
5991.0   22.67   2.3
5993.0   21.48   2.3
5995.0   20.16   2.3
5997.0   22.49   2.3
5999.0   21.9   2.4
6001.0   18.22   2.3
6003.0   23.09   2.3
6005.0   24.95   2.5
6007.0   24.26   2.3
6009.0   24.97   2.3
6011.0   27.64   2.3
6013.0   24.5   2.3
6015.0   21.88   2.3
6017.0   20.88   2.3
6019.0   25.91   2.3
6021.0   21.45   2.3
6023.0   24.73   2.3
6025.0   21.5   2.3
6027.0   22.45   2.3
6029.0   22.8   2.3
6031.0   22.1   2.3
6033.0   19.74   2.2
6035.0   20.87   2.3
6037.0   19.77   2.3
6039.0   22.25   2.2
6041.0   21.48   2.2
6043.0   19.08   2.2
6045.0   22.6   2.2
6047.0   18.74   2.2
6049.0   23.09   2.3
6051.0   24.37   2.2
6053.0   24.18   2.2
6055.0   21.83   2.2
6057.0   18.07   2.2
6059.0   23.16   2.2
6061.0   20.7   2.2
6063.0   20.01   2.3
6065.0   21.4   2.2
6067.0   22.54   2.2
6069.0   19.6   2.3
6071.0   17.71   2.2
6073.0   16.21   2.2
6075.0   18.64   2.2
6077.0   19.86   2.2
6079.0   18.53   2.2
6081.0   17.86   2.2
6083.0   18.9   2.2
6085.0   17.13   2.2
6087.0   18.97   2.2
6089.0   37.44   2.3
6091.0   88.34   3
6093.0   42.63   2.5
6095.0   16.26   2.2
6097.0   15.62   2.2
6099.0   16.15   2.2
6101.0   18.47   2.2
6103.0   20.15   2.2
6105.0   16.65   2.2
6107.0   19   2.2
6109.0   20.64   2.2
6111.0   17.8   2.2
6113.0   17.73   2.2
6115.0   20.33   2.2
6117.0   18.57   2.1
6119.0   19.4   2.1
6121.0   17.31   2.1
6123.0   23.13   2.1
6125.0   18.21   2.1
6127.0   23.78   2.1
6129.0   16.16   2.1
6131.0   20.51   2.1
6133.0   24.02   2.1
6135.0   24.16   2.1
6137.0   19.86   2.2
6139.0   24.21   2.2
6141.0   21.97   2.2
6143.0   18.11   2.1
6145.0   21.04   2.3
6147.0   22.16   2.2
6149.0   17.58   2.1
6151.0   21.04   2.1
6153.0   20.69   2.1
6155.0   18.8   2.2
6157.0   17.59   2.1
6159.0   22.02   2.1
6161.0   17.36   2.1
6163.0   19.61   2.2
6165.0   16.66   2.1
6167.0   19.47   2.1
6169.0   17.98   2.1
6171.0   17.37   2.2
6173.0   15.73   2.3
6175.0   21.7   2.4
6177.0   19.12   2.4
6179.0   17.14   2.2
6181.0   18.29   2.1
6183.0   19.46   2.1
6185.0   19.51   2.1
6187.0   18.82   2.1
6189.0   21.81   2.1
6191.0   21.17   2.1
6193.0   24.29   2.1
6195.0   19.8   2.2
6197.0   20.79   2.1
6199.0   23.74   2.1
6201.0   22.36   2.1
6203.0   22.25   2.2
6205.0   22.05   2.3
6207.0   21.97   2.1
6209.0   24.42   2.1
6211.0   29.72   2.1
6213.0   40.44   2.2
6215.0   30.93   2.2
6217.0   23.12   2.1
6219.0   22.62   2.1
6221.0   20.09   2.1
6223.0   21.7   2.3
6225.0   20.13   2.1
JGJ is 13.8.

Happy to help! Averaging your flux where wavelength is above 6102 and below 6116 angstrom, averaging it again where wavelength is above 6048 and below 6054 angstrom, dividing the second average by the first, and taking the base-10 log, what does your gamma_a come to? 0.102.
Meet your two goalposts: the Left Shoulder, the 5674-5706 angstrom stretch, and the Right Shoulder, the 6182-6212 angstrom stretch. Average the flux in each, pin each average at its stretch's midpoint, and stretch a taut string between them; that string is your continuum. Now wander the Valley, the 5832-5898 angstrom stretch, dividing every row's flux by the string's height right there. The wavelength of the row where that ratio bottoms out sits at 5897.0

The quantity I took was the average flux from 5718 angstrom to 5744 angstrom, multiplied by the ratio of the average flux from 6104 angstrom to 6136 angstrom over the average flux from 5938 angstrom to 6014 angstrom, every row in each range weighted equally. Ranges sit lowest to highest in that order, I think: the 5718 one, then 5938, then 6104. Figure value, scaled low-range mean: 21.2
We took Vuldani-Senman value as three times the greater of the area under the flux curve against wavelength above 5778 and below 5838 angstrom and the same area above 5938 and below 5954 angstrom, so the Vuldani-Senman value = 4279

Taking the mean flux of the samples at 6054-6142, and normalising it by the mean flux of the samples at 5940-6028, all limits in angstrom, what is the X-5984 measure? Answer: 0.99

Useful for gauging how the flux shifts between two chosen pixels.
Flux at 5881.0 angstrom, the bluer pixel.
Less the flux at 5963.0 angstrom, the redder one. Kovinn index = -1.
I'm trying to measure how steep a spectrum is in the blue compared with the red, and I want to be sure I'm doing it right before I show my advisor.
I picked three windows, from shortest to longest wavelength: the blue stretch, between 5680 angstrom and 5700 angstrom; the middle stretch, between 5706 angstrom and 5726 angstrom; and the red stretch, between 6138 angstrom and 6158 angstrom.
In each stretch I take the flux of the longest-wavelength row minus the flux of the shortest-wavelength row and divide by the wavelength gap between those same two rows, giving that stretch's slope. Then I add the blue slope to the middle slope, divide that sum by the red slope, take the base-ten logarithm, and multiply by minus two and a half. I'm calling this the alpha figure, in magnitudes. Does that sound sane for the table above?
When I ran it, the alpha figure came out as 4.0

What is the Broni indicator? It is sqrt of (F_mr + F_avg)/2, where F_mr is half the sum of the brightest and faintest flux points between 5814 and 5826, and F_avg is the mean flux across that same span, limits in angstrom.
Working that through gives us 4.70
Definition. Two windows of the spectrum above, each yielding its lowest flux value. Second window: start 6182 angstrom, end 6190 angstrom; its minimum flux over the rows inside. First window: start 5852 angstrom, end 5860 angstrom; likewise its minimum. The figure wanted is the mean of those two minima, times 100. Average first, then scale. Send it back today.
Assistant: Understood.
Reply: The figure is 1993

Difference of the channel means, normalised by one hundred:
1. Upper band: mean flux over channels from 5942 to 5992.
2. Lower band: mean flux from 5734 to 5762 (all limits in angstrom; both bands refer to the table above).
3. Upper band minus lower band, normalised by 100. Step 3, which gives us -0.012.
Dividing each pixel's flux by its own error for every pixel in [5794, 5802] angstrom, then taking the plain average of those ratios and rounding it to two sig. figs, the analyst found 7.2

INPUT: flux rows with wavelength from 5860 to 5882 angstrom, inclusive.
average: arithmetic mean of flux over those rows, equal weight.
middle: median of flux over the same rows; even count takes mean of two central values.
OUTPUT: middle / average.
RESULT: 0.995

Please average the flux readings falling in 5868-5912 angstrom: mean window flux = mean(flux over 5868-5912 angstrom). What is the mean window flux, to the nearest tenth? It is 23.7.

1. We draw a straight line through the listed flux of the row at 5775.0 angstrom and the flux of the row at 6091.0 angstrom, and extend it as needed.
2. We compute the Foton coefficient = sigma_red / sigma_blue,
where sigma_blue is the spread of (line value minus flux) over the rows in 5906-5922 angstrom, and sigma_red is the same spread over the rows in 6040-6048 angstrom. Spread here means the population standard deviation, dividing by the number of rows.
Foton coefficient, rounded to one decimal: 0.8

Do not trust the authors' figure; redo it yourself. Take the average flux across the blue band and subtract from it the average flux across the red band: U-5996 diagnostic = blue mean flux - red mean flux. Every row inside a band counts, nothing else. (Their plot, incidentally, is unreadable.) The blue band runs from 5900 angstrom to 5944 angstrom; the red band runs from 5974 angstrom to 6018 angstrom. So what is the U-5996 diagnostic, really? 1.3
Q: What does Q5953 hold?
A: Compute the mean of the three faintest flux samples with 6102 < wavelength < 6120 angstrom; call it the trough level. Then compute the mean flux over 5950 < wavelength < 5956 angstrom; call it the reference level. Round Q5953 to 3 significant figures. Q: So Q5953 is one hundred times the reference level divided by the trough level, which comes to 138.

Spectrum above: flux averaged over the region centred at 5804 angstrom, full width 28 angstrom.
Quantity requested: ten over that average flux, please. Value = 0.429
